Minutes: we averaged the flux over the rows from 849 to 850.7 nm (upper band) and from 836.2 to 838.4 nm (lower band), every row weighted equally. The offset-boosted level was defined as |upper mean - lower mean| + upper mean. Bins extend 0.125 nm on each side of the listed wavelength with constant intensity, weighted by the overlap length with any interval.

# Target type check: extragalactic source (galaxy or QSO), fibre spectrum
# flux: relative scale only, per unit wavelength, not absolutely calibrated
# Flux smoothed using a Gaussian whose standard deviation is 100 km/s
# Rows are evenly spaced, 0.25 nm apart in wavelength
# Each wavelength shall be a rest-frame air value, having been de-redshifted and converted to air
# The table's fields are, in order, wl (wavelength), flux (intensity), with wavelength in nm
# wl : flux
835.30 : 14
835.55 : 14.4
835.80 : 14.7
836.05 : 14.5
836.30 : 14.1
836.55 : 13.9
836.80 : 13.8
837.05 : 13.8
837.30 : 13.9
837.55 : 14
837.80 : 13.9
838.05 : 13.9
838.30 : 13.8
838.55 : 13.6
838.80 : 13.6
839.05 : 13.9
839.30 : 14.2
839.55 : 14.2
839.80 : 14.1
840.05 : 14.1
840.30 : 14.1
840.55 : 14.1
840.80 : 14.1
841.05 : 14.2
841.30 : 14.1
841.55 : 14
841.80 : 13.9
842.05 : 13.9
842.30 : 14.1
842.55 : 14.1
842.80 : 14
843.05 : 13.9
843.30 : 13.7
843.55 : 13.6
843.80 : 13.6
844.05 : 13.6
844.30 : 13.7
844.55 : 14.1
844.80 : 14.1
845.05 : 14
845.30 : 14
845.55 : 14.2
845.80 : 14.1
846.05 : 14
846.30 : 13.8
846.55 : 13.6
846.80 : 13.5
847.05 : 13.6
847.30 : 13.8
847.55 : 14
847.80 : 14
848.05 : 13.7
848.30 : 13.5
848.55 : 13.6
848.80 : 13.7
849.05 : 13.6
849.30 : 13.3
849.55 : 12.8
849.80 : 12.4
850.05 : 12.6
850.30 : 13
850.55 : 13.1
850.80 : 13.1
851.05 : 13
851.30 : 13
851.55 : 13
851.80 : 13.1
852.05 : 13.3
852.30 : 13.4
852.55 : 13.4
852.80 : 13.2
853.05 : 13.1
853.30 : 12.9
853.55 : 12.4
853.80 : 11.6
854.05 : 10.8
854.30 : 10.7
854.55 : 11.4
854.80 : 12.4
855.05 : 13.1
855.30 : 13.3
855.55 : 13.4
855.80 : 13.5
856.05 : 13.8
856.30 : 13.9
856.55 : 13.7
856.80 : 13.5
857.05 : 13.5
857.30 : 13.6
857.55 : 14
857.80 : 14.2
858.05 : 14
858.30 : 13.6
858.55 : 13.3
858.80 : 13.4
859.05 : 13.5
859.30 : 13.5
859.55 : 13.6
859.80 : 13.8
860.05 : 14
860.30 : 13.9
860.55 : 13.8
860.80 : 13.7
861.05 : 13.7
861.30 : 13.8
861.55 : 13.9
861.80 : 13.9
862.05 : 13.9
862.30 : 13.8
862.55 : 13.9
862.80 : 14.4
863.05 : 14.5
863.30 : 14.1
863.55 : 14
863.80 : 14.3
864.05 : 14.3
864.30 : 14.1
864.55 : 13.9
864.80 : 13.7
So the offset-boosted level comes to 13.90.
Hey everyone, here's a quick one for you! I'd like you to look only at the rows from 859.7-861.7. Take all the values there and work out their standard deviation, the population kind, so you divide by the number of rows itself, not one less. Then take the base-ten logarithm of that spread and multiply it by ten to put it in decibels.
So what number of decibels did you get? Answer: -10.1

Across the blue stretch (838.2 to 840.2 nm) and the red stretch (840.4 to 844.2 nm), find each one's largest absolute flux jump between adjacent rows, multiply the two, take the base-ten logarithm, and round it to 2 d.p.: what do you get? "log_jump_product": -1.22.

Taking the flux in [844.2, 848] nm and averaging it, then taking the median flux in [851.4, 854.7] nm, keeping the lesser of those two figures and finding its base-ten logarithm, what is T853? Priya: 1.11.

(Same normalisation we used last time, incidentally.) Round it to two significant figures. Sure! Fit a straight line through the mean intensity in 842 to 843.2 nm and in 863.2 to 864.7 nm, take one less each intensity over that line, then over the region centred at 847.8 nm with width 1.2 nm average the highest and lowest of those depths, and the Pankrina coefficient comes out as 0.020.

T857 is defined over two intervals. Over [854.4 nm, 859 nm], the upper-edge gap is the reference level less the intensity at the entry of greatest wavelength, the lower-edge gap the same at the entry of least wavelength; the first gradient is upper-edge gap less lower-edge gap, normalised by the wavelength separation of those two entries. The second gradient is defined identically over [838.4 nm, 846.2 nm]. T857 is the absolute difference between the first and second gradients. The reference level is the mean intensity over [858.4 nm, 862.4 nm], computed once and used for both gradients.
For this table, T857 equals 0.417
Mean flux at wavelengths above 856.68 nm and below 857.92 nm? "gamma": 13.8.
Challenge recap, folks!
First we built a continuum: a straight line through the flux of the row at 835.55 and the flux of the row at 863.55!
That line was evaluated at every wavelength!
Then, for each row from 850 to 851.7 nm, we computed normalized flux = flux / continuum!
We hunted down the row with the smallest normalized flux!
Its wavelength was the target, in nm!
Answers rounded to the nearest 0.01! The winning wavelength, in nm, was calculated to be 850.05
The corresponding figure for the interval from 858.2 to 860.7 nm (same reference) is 858.55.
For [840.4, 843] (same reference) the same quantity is 841.80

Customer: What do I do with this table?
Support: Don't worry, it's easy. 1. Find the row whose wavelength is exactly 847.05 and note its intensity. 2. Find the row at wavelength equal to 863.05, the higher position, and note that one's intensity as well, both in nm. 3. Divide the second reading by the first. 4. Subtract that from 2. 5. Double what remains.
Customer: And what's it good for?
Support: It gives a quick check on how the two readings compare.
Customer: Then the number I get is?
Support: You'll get 1.87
